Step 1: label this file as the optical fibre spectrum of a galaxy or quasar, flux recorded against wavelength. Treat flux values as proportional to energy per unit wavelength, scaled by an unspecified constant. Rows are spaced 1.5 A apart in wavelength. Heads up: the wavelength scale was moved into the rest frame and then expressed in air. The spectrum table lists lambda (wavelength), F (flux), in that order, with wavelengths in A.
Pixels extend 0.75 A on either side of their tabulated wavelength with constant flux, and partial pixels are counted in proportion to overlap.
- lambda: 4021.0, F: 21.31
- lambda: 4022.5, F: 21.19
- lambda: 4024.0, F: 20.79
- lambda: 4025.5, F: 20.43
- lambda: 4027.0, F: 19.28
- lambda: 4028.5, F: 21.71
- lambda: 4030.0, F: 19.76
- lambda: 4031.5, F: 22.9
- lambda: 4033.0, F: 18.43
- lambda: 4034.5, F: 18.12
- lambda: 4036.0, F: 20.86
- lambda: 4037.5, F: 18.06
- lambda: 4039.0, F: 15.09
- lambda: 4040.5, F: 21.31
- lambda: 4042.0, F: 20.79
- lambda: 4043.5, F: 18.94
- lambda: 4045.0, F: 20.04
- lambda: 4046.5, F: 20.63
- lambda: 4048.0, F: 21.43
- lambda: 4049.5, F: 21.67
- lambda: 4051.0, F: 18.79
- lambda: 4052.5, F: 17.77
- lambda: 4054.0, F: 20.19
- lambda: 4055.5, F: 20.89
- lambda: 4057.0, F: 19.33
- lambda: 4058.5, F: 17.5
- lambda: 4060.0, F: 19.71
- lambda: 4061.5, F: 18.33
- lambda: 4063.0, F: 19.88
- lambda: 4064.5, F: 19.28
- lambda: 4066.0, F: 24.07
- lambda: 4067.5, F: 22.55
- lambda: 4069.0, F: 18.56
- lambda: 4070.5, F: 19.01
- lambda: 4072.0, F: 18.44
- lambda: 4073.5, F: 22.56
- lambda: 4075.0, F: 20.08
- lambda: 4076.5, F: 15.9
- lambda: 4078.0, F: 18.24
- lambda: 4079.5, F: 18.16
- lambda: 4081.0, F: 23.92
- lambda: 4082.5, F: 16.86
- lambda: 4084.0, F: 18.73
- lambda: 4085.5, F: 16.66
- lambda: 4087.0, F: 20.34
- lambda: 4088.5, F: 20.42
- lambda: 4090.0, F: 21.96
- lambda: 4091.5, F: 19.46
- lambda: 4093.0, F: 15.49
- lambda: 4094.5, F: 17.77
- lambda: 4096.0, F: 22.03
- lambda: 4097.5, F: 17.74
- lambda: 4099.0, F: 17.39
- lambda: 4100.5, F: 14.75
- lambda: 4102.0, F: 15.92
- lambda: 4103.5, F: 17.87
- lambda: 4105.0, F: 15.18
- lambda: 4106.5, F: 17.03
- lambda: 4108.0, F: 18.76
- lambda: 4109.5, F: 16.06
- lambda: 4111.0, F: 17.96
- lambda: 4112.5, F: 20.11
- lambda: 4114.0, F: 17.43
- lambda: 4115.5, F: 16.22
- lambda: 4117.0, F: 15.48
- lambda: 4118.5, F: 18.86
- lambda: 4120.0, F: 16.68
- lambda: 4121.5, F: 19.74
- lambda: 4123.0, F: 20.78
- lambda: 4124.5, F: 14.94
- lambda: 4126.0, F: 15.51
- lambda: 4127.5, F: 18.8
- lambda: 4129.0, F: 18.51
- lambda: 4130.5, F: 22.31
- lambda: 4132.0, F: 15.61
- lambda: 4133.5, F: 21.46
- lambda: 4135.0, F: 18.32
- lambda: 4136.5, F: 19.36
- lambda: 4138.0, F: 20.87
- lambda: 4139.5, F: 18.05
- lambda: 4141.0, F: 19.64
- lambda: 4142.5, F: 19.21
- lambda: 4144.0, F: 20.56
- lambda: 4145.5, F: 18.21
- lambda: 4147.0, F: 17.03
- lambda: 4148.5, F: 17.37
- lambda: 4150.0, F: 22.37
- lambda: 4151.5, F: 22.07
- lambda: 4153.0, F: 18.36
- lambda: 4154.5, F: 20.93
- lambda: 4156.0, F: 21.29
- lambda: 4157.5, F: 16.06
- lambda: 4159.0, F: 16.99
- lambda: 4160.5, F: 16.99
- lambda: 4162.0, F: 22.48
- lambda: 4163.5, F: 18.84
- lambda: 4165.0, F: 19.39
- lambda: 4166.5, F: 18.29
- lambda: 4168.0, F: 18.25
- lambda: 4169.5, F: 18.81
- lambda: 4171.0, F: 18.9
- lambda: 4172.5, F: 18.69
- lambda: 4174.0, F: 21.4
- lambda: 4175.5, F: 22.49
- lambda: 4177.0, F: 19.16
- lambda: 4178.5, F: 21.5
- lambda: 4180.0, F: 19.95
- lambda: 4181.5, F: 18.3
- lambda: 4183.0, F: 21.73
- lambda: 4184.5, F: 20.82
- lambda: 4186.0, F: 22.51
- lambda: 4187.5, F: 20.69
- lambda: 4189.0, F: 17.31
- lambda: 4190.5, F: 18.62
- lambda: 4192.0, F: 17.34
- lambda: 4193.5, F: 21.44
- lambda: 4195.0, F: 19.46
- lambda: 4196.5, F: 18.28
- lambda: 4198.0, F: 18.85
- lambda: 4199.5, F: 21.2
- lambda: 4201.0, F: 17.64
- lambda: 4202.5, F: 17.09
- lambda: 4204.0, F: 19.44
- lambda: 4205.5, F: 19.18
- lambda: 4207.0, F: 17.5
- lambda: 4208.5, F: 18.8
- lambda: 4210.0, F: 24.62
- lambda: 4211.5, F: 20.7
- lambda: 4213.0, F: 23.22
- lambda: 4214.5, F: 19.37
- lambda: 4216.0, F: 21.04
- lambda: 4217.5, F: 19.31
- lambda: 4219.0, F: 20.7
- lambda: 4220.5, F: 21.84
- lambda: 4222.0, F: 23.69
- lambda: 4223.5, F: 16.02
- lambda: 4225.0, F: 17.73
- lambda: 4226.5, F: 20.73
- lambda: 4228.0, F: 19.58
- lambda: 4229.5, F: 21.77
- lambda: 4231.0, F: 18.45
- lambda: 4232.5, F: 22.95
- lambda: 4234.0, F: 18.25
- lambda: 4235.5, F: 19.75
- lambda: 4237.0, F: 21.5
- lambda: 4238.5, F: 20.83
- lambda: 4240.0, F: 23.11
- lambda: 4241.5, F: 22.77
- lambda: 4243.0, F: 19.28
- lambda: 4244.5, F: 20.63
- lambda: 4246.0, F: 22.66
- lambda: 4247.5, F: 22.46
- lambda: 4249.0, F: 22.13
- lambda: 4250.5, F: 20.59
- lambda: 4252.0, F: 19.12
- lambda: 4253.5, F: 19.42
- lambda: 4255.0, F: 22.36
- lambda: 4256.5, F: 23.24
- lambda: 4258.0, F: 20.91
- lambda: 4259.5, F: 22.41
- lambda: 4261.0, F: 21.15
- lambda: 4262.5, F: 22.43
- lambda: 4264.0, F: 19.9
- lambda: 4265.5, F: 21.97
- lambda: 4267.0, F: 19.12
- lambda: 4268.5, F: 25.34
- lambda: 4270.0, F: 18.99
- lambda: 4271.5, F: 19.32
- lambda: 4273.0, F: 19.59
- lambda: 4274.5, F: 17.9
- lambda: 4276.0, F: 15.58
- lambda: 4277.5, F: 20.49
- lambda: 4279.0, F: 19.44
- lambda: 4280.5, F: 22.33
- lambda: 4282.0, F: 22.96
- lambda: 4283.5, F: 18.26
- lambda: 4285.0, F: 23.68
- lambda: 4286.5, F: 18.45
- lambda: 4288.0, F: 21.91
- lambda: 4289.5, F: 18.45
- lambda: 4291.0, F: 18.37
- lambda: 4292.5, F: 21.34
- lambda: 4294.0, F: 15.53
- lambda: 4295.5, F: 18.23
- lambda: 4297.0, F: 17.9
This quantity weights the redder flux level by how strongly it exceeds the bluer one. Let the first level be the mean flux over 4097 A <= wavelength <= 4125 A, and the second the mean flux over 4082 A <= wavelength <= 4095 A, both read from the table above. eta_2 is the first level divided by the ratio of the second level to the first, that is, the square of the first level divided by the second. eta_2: 16.1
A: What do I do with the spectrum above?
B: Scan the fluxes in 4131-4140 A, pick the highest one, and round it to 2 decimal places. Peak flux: 21.46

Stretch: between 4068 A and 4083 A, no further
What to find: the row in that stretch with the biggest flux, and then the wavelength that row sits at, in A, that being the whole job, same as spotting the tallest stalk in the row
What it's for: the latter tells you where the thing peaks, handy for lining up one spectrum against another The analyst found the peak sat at 4081.0 A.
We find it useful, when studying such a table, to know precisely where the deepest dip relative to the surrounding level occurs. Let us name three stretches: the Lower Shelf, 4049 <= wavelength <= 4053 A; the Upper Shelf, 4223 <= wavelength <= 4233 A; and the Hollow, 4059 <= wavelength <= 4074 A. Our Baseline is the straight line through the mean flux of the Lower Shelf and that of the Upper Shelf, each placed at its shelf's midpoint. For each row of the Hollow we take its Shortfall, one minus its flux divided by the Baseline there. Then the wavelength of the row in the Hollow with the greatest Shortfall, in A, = 4061.5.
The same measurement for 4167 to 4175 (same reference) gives 4168.0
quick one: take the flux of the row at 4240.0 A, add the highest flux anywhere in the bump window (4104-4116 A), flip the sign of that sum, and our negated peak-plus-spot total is -43.2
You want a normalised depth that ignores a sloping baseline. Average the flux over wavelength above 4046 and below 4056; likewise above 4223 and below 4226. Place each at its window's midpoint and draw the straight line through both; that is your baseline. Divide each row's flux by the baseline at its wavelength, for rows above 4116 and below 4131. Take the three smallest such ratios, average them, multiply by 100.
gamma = 81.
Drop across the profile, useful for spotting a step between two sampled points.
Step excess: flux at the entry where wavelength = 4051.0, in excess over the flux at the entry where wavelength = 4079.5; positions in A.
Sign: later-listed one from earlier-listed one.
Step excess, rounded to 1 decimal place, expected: 0.6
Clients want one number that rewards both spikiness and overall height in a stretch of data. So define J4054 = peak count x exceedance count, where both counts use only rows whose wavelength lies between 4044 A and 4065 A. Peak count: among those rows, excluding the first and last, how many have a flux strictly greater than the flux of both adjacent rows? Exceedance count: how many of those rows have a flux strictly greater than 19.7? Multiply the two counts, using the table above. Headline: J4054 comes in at 32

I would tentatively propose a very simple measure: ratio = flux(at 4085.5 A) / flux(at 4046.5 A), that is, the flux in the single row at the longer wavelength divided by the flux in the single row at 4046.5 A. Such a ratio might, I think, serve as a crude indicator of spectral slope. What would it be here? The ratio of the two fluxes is 0.81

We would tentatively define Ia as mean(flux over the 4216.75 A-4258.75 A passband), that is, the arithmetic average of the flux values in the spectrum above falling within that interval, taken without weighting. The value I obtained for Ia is 20.8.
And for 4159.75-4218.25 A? 19.7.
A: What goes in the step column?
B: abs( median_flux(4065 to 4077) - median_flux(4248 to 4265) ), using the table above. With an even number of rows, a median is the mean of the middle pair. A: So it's 1.6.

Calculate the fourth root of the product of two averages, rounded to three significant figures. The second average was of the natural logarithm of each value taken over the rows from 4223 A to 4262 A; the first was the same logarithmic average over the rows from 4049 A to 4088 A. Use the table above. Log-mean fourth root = 1.73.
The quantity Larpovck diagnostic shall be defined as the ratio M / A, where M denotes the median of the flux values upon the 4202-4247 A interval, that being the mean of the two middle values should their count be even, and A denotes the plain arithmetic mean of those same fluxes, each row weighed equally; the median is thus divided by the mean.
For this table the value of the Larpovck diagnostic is 1.01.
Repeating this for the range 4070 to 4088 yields 0.97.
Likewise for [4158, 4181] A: 0.97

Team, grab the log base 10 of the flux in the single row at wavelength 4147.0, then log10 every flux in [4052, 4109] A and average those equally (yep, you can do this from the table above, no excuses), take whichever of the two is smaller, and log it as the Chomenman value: 1.23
